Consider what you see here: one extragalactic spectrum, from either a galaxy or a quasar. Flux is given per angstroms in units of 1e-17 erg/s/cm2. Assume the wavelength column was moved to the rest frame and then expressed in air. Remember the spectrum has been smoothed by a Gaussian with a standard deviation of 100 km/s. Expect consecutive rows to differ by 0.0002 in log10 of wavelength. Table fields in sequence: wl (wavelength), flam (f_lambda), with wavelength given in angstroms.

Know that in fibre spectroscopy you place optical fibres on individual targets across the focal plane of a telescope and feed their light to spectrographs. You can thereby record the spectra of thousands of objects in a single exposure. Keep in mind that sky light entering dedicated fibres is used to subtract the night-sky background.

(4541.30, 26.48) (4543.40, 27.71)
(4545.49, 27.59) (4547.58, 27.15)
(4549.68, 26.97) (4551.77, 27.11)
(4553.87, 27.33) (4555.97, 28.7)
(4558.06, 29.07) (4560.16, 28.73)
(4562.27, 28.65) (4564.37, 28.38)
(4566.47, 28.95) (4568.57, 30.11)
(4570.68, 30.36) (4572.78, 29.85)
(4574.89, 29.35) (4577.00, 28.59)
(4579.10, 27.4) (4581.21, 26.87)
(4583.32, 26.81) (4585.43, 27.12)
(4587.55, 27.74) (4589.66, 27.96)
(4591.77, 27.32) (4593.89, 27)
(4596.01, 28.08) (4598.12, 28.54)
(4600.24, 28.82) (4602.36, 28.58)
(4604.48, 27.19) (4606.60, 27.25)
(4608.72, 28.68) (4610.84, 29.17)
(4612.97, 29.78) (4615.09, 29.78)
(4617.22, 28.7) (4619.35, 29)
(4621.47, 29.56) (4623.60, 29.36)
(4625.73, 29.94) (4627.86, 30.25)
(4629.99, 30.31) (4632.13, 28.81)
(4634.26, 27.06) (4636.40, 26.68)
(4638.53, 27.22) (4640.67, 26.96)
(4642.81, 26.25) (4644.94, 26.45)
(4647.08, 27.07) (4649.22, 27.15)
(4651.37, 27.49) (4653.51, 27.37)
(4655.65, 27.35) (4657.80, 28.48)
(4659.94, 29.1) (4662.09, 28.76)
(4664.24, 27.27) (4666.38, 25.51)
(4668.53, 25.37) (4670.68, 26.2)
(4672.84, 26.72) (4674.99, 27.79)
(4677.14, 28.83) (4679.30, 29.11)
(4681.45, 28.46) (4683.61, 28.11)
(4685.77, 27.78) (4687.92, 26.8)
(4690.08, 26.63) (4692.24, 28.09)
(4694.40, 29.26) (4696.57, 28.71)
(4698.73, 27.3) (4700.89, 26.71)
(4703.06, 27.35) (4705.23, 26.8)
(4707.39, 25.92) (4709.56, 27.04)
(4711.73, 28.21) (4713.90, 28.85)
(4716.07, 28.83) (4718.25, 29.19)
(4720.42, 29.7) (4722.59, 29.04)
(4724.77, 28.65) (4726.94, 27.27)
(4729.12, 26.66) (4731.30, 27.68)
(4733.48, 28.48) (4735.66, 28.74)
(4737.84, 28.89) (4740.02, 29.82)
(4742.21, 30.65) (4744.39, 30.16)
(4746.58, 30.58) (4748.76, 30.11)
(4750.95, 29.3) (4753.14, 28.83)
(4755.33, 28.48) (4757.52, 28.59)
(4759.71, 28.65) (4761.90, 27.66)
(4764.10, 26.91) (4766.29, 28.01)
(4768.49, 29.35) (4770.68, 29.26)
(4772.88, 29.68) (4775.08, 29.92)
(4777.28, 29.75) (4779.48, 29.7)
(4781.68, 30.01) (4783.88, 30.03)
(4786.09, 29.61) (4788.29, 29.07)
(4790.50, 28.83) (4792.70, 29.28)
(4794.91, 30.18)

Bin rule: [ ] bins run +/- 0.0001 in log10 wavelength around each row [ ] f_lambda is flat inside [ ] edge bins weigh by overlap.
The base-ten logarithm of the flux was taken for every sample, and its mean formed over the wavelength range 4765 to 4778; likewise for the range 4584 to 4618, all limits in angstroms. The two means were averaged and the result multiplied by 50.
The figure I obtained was 72.9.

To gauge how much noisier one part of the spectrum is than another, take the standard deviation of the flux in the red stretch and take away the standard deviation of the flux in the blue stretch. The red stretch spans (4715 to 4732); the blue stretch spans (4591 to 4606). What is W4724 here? 0.3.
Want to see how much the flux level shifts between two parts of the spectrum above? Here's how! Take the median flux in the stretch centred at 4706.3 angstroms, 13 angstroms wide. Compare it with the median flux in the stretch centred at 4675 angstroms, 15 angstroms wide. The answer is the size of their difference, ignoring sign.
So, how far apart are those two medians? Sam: 0.87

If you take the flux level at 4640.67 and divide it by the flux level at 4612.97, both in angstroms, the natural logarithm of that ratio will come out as -0.10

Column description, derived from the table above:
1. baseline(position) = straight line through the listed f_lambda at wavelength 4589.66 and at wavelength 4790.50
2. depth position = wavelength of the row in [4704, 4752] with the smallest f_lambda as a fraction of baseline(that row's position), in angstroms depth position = 4707.39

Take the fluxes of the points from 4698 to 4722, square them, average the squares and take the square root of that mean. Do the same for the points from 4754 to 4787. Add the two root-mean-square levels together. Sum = 56.9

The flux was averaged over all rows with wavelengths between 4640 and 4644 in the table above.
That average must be 26.6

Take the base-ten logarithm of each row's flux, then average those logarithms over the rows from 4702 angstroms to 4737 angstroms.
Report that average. 1.45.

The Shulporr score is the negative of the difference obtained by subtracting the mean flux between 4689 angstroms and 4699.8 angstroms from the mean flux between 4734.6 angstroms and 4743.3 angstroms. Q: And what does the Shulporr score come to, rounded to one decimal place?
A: -1.5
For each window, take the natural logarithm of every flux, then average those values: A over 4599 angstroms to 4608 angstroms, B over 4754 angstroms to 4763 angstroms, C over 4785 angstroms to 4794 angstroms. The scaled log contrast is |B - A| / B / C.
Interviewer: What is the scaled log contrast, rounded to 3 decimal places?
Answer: 0.001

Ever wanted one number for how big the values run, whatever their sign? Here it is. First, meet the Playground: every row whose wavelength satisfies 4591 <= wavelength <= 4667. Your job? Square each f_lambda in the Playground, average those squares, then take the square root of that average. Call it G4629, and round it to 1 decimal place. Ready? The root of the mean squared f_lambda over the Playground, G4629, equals 28.1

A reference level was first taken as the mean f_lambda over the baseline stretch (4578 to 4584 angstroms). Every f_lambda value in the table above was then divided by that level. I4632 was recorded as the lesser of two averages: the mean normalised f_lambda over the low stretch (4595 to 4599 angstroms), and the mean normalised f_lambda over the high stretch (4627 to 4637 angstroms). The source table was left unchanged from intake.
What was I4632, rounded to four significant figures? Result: 1.047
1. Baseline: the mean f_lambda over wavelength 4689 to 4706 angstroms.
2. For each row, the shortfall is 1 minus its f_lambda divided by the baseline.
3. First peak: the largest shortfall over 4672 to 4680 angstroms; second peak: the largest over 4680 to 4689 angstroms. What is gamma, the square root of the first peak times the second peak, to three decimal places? 0.031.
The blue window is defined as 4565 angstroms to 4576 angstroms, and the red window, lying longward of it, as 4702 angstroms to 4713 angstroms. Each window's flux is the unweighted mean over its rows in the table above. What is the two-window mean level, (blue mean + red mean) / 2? 28.4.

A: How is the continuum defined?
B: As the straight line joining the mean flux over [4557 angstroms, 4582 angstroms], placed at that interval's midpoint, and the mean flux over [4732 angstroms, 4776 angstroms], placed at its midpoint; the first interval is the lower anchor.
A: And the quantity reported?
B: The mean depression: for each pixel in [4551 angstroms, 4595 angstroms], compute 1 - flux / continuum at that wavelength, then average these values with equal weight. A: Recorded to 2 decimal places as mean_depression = 0.02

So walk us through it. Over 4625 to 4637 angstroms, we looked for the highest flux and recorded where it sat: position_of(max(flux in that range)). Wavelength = 4629.99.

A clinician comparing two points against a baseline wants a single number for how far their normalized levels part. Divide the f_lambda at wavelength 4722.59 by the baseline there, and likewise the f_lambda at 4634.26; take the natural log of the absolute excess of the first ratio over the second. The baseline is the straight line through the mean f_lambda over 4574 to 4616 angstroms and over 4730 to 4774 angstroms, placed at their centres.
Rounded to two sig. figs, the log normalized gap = -3.0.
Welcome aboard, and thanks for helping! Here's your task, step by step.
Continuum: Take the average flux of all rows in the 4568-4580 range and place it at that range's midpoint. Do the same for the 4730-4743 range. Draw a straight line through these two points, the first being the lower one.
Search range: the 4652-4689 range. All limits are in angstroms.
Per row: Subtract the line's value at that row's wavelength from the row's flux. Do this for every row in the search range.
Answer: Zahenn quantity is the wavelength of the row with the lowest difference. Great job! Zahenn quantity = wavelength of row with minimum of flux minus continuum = 4668.53 angstroms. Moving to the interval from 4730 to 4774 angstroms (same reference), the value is 4764.10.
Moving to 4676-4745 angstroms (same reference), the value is 4707.39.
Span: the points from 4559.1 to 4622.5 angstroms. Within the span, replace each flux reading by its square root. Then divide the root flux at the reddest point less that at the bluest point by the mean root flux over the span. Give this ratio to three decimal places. 0.014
